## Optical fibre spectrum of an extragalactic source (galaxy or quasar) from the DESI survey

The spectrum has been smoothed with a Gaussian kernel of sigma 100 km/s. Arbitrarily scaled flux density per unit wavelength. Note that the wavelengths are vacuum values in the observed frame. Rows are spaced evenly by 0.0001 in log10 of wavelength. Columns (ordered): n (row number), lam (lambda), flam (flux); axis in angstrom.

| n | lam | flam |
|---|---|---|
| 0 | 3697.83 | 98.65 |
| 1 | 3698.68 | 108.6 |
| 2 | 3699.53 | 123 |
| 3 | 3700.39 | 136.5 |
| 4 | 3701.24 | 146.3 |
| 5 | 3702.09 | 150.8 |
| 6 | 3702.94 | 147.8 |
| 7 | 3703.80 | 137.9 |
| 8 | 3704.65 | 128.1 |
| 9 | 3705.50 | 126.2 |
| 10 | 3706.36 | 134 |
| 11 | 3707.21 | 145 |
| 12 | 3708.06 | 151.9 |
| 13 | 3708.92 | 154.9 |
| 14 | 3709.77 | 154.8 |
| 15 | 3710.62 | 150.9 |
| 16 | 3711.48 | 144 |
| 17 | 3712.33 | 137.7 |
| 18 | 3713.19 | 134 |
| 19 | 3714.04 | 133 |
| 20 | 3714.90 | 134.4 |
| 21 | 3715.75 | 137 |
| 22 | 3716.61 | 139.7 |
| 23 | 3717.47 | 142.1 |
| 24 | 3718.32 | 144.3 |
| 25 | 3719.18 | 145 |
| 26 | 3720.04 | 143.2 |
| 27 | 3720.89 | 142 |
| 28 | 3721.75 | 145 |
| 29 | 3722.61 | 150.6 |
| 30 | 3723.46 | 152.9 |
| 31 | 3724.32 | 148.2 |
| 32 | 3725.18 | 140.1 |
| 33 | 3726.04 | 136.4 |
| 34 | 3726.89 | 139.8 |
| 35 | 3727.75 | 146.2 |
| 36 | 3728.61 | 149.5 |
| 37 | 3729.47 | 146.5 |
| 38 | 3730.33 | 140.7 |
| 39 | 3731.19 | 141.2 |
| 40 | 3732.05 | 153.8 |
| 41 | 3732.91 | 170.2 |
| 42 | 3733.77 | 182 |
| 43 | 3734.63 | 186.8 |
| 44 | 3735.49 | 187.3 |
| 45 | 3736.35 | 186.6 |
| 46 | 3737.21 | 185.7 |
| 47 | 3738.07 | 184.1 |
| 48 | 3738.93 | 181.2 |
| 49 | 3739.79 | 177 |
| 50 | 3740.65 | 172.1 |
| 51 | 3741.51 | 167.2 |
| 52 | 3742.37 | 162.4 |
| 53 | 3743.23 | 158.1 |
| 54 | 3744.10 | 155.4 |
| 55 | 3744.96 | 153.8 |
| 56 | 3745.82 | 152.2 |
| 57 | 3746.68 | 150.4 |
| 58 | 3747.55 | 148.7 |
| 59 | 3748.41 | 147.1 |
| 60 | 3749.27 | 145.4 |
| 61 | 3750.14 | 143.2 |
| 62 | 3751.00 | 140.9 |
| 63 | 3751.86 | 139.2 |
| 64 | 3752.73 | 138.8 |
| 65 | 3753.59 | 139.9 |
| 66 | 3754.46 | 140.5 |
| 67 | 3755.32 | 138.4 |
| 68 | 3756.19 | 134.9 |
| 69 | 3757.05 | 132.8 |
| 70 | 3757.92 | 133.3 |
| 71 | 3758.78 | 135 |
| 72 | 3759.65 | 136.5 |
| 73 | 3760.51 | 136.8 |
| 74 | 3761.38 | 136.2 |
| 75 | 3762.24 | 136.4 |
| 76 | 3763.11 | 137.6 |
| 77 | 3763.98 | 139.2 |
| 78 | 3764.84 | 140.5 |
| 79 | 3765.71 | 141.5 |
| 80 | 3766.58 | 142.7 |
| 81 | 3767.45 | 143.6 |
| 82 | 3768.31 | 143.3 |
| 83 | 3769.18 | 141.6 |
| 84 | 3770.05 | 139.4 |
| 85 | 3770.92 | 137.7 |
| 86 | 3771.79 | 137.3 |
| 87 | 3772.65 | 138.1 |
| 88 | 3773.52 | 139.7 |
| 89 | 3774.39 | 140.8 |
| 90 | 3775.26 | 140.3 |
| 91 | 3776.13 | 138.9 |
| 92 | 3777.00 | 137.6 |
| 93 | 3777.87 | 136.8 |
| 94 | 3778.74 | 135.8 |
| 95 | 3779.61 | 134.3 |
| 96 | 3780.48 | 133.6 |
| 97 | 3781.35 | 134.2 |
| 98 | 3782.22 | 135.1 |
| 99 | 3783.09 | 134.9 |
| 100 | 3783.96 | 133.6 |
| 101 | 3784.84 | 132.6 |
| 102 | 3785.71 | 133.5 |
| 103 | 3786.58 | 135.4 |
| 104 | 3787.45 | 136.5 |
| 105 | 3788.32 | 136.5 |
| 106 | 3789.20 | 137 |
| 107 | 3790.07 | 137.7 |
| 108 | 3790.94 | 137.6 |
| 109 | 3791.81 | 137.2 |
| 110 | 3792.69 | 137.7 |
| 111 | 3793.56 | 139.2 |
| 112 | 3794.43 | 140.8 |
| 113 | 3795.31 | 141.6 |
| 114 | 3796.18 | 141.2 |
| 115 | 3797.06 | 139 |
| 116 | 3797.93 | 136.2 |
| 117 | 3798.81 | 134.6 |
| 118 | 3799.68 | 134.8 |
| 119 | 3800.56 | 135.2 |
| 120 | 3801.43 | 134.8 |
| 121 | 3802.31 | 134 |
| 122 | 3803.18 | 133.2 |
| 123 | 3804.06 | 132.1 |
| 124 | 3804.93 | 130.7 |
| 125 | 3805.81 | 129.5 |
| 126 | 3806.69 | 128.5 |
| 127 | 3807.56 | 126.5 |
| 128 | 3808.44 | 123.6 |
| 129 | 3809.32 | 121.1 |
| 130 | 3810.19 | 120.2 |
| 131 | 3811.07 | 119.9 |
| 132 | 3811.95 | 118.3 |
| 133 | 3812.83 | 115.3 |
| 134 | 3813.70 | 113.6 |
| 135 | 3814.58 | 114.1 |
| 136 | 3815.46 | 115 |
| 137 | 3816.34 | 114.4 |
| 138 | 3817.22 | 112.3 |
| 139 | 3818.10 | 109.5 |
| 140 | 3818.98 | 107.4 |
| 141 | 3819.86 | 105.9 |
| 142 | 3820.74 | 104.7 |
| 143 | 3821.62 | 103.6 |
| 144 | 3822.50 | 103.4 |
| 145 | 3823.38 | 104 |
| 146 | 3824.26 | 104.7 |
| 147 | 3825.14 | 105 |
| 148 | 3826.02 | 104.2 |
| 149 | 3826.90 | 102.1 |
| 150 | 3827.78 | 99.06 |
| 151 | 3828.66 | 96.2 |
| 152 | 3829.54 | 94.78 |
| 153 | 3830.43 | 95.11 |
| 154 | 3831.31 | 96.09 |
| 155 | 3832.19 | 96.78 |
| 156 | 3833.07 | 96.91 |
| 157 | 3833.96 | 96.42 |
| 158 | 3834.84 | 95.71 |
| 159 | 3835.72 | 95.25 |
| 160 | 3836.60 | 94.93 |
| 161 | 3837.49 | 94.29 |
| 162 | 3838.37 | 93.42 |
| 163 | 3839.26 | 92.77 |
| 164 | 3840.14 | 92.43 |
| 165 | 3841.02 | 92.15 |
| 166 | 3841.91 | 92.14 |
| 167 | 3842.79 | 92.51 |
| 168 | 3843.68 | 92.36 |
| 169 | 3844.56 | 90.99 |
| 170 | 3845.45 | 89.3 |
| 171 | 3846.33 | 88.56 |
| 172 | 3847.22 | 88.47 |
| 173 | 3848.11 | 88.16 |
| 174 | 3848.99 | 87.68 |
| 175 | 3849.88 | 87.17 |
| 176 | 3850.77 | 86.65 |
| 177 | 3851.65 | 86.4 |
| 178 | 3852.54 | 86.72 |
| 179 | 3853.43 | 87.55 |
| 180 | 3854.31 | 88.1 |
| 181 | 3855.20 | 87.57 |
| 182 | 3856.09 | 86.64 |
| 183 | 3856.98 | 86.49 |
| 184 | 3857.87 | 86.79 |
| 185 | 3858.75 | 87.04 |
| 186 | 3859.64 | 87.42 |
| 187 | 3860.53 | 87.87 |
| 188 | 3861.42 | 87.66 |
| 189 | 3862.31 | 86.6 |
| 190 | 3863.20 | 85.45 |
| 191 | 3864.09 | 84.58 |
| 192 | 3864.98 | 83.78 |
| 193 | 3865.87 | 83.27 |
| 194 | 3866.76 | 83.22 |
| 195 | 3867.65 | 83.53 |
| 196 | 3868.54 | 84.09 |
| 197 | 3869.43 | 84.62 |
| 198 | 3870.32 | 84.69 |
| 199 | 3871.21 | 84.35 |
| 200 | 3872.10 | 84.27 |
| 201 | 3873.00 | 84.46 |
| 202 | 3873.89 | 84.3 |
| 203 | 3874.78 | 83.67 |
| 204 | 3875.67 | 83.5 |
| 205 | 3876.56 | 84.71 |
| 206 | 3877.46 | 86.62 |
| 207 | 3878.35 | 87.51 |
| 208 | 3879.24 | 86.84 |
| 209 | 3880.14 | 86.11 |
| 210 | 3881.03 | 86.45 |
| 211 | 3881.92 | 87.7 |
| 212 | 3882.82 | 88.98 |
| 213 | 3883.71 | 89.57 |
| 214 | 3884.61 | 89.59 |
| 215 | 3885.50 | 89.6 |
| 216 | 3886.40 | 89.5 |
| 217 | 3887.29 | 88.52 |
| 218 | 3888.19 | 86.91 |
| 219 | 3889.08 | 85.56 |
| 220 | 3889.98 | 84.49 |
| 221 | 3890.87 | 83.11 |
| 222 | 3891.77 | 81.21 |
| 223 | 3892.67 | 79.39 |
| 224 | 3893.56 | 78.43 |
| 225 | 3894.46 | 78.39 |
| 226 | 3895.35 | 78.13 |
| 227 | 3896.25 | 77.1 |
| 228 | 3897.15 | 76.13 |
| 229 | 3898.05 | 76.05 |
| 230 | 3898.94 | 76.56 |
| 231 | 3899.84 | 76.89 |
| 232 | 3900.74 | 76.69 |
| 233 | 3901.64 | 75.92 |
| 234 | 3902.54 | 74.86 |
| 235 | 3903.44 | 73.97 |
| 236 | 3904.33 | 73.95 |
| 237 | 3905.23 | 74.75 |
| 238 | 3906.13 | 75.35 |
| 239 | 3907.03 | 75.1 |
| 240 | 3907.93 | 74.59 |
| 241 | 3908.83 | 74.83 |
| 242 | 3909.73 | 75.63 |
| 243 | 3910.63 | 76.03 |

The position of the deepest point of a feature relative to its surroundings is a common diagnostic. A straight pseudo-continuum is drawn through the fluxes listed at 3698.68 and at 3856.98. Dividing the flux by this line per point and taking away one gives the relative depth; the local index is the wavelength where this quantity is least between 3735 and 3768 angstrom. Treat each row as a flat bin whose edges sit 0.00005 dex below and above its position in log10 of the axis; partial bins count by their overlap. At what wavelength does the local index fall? 3757.05 angstrom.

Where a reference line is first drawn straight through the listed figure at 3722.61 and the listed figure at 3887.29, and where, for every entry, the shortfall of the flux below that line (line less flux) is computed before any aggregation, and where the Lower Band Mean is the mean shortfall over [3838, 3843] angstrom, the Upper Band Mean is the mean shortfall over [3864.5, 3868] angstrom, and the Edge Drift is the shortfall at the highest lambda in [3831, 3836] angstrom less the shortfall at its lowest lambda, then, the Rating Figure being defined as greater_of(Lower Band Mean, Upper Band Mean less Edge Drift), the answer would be 14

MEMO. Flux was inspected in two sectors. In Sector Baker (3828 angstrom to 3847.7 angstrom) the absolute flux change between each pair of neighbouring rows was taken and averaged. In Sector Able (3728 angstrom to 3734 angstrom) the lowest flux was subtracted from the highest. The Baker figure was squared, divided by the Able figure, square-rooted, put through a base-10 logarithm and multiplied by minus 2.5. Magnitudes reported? 2.6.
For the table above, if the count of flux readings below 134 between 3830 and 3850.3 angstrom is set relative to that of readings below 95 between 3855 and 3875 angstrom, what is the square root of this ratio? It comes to 1.0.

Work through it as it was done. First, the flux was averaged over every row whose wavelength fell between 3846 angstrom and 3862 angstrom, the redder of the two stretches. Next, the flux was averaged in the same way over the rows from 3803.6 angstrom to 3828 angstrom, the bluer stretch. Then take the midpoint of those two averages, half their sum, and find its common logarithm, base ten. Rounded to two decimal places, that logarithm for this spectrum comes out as 2.00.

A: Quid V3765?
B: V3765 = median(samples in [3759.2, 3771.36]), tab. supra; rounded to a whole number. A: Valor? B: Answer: 139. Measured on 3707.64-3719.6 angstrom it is 143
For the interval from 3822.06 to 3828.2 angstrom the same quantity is 104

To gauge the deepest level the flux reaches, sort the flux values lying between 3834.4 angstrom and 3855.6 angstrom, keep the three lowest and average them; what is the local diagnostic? 87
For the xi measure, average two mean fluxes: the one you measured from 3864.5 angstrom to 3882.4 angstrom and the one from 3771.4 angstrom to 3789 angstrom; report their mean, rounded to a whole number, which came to 111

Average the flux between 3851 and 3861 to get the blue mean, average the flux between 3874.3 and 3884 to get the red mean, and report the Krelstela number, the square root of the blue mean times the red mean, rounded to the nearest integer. 87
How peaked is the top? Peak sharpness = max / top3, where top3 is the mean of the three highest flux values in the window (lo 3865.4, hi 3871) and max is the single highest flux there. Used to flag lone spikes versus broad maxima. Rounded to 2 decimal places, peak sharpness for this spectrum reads 1.00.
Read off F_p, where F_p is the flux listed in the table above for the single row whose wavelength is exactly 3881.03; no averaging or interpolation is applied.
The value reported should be 86.45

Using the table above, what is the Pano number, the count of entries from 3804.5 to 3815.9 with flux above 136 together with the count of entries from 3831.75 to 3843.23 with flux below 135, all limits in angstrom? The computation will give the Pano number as 13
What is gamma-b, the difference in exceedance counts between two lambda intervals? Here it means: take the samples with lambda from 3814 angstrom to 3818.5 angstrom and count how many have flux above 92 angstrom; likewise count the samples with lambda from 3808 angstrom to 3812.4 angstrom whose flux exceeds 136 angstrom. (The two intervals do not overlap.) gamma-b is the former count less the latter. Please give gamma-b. 5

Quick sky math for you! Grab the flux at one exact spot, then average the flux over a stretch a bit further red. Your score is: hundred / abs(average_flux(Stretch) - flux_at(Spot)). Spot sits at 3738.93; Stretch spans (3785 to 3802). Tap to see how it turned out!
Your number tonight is 2.3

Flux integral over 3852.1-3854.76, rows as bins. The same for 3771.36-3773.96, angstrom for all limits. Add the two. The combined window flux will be 593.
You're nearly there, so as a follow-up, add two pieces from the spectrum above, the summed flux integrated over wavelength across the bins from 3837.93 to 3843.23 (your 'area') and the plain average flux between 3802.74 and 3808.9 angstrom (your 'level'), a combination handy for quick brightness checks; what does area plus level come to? 620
